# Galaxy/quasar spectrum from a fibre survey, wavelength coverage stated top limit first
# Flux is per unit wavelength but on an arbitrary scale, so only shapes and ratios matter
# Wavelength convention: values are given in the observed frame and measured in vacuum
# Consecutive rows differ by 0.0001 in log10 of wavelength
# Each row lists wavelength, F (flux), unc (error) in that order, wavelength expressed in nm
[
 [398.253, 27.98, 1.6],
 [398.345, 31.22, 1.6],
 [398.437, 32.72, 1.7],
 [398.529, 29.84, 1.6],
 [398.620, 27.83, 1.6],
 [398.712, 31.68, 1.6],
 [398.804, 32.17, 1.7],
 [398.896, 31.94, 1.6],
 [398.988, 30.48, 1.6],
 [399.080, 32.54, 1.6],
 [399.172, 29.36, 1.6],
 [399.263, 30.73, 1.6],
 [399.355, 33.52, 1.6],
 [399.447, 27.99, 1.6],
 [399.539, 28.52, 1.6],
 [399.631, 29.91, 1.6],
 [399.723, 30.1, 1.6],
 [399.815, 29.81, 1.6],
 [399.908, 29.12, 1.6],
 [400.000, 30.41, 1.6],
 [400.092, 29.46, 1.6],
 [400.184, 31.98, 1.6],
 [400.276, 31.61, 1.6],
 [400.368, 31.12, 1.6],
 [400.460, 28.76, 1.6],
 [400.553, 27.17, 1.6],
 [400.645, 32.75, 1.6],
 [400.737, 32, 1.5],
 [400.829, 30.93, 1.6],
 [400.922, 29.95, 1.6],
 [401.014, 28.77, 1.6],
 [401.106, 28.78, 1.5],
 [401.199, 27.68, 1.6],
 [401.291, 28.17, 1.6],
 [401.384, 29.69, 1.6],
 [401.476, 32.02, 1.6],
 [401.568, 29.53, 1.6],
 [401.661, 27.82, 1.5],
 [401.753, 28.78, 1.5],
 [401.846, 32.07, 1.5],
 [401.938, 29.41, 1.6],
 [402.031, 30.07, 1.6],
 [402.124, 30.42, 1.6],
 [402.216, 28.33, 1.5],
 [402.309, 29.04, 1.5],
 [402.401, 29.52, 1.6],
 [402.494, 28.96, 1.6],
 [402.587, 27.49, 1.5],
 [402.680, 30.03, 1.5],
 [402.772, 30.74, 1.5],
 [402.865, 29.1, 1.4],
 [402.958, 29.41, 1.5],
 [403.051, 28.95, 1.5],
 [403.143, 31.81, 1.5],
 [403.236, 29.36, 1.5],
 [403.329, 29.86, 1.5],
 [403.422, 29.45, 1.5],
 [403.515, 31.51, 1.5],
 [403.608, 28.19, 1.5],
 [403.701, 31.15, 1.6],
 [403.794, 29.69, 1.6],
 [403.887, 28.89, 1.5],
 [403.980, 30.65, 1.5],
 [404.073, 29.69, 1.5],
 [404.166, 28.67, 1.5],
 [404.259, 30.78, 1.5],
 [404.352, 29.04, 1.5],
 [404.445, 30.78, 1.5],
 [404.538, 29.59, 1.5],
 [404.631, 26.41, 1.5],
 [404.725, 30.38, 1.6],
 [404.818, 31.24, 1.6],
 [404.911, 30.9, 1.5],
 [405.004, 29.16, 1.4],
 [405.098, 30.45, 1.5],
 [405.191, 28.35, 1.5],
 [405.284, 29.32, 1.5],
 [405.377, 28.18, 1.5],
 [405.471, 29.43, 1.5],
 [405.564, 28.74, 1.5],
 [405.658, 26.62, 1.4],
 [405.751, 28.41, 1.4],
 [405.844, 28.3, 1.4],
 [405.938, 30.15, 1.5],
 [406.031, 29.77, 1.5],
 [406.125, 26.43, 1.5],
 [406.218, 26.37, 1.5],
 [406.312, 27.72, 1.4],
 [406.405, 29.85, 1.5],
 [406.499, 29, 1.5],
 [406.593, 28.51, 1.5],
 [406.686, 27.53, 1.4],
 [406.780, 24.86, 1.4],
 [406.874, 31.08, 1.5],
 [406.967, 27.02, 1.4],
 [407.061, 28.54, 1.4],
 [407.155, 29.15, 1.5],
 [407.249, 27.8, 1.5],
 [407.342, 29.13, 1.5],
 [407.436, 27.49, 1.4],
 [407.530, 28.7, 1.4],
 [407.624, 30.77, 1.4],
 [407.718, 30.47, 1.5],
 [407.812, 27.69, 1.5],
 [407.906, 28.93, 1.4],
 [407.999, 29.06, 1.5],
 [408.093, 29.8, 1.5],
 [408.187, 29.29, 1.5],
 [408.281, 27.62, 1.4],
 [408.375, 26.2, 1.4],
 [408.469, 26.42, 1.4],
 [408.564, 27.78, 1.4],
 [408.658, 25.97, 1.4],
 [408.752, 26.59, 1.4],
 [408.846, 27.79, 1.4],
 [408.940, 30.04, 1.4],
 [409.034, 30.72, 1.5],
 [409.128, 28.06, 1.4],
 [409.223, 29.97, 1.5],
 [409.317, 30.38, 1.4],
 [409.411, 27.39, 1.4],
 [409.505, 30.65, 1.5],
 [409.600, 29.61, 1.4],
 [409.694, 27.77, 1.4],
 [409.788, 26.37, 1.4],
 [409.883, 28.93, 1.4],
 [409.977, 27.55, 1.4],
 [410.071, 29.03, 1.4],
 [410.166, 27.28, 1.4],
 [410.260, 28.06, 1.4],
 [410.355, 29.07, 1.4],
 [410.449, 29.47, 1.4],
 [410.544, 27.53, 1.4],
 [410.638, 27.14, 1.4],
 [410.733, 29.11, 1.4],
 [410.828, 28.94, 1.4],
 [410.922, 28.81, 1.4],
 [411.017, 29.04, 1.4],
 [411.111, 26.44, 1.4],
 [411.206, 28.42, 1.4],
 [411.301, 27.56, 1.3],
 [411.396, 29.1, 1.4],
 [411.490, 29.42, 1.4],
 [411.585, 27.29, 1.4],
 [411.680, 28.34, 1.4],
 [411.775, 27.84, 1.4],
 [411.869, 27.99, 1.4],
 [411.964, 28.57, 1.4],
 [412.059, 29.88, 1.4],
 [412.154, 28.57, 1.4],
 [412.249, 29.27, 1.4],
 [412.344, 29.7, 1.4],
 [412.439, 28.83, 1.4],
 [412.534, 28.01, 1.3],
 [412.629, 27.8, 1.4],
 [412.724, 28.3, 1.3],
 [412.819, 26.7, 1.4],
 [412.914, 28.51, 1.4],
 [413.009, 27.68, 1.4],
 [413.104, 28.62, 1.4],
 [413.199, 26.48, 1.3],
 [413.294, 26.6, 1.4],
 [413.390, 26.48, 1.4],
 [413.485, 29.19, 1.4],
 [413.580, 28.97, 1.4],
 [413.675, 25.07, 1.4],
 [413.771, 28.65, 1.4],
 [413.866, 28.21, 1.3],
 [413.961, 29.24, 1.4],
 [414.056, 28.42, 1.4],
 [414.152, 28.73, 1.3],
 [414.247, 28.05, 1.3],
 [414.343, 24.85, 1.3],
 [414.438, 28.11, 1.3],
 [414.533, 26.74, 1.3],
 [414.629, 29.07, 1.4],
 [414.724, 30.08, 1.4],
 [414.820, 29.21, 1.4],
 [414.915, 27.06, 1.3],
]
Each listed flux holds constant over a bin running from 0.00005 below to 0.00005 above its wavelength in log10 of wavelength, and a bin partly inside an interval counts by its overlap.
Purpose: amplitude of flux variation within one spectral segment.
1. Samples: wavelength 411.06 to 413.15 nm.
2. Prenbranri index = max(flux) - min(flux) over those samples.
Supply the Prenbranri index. 3.4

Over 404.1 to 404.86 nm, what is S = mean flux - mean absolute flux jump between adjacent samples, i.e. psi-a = 27.5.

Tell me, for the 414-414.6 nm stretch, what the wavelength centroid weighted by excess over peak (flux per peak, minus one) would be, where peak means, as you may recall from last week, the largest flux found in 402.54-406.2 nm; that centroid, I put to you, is 414.32 nm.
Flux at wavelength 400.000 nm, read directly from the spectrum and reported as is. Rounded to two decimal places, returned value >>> 30.41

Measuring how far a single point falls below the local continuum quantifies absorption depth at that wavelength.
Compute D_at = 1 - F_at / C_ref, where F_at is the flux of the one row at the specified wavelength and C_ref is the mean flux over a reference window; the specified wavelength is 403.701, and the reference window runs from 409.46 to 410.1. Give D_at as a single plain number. -0.091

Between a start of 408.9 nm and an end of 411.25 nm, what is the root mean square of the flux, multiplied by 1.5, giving 43.0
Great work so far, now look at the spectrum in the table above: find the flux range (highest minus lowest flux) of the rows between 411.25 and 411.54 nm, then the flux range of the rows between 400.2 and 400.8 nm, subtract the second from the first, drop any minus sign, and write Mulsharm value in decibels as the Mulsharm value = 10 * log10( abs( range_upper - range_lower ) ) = 5.7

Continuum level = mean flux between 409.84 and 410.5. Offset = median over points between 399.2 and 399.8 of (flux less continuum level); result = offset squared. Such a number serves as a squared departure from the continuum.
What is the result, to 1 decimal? 2.3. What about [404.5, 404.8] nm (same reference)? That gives 1.2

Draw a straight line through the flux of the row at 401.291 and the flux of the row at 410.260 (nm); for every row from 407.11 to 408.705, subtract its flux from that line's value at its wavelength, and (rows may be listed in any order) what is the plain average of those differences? -0.3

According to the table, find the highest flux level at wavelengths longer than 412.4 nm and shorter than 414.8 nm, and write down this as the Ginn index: 30.08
